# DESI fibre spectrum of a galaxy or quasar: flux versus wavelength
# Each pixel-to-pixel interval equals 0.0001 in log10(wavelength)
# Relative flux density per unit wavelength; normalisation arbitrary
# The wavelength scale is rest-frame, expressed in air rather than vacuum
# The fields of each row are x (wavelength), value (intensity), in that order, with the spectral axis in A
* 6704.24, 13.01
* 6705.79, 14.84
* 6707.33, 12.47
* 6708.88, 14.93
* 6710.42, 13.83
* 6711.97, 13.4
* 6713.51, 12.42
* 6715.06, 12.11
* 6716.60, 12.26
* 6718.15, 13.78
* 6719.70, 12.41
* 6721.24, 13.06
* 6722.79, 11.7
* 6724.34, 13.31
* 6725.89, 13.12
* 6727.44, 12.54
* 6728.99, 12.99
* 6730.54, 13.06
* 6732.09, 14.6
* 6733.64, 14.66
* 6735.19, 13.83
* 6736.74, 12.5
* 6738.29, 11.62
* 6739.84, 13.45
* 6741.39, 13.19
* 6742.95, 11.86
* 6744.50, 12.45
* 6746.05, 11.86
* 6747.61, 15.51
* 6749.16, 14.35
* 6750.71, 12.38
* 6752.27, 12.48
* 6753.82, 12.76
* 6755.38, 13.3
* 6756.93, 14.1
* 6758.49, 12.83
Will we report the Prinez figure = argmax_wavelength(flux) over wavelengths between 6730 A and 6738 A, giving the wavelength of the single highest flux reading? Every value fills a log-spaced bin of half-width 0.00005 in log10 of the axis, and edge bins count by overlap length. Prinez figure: 6733.64 A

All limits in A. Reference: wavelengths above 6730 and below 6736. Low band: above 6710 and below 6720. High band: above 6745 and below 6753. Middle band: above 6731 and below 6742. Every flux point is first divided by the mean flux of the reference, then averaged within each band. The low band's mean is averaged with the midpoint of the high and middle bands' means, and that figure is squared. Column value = 0.87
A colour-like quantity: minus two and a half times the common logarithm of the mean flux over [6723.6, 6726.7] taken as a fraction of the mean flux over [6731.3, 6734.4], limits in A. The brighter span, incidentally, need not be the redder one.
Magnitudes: 0.11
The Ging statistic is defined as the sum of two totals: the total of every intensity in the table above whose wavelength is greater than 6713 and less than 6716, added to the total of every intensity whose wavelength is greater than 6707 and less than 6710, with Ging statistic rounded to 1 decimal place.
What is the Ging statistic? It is 51.9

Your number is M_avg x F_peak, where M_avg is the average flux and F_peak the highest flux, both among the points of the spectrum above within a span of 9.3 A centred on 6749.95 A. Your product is 205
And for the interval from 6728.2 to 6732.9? 198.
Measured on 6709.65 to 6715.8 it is 179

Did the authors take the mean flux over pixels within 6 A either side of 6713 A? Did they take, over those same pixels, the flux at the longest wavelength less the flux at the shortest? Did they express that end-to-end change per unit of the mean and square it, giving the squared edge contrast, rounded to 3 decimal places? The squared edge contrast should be 0.010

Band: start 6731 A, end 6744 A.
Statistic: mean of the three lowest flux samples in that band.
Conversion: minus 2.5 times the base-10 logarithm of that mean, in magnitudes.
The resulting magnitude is -2.70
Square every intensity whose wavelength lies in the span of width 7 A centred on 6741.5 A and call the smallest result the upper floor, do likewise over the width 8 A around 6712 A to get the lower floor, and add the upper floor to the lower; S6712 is 282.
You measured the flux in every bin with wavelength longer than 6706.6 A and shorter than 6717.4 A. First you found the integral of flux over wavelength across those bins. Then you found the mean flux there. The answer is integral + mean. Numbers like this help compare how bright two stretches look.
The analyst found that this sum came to 154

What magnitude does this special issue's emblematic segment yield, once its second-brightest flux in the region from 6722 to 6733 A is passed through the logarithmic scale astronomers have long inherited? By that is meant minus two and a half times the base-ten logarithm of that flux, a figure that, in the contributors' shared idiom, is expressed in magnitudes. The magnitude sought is -2.81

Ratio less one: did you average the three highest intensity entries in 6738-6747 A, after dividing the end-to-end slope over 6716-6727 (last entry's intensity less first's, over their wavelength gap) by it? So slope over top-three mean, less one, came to -0.993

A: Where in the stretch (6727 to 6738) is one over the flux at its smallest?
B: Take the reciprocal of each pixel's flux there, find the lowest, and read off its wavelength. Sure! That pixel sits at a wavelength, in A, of 6733.64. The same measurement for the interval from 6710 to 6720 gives 6710.42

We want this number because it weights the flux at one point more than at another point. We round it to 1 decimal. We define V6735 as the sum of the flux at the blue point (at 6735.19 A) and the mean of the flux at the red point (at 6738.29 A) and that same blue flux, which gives 26.6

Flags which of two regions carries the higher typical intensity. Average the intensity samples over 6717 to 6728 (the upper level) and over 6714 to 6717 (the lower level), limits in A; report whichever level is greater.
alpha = 12.8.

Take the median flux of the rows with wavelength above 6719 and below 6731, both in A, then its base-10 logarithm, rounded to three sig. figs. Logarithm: 1.11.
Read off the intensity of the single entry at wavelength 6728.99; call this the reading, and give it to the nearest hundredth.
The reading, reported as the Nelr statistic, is 12.99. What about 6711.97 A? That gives 13.40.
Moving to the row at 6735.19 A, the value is 13.83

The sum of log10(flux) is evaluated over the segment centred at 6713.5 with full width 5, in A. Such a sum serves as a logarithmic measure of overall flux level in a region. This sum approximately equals 3.30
